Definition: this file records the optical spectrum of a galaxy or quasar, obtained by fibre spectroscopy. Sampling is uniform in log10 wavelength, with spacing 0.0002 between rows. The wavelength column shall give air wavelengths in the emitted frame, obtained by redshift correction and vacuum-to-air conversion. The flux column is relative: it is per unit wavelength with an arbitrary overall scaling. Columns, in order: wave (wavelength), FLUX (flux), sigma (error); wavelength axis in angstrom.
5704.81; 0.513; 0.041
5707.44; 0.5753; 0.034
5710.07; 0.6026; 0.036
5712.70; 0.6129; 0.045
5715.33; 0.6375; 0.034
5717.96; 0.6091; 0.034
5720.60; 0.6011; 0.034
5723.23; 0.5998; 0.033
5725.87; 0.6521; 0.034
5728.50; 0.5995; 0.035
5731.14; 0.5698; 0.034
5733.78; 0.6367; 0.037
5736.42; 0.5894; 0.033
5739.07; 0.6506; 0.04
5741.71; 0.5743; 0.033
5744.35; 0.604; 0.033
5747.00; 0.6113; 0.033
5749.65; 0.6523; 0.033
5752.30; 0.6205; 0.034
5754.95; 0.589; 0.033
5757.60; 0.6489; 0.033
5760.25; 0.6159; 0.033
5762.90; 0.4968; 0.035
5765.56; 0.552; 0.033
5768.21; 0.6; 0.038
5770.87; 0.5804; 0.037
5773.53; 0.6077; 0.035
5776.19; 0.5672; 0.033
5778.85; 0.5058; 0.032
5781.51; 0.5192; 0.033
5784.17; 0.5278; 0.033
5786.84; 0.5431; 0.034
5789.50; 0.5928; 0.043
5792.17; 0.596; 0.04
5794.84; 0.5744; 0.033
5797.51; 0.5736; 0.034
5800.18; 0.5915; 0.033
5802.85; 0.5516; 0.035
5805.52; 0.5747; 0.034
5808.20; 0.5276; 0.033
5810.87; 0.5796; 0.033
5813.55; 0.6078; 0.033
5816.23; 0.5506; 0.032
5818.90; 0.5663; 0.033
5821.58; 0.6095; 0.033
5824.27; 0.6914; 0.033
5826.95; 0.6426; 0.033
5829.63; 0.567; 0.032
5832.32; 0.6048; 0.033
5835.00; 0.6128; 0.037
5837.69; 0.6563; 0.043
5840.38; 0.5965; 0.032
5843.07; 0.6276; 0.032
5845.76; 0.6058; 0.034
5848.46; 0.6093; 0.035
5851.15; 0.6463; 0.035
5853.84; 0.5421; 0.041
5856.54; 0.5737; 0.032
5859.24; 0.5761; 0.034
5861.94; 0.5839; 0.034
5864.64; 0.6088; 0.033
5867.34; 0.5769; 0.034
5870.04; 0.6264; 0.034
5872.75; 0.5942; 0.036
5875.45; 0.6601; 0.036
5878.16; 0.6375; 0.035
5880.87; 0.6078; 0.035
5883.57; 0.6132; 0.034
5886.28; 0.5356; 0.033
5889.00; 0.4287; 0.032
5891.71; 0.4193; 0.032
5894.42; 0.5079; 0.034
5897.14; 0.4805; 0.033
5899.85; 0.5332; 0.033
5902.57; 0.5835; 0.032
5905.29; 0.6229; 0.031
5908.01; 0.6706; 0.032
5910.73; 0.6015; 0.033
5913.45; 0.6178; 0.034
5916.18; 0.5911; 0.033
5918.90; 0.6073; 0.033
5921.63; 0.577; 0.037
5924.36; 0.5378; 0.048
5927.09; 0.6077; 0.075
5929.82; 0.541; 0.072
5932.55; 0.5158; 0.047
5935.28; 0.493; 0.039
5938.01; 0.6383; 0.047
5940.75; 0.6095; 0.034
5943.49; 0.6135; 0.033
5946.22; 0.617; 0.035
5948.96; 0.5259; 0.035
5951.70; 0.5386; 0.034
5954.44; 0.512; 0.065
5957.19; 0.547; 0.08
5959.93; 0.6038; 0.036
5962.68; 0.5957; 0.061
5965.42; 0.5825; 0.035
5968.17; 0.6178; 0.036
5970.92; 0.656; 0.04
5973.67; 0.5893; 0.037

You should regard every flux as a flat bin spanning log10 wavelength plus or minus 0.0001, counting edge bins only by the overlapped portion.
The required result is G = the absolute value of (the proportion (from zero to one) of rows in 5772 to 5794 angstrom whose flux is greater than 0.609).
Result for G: 0.00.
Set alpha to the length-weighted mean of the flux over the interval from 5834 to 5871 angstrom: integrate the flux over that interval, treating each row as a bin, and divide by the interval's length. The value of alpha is 0.603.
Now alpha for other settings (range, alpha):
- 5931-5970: 0.573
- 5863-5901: 0.560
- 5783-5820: 0.569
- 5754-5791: 0.568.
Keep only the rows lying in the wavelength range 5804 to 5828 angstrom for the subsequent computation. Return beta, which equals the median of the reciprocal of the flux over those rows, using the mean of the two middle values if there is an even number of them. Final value 1.73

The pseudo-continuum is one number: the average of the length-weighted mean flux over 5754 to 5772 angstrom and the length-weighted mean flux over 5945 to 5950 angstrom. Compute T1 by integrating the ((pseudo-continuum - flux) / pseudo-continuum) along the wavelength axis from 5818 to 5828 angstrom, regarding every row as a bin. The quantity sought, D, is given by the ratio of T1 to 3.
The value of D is -0.30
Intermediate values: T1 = -0.89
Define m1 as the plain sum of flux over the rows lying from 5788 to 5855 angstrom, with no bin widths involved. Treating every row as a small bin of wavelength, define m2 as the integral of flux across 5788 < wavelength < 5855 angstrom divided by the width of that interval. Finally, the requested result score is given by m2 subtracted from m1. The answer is 14.3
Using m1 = 14.9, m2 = 0.596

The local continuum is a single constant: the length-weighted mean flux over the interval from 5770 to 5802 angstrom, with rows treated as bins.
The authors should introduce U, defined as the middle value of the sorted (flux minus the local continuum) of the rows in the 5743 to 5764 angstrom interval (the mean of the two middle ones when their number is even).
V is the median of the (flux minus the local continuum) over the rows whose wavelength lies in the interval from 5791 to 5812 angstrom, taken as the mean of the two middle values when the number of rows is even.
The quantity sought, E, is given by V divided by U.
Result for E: 0.2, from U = 0.049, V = 0.010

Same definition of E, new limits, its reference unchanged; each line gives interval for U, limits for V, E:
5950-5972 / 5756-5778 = 1.0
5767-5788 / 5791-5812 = -1.1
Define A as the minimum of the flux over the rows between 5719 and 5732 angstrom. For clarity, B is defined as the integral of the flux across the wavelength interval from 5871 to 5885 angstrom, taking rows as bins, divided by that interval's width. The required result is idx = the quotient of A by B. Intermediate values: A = 0.5698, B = 0.622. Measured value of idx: 0.916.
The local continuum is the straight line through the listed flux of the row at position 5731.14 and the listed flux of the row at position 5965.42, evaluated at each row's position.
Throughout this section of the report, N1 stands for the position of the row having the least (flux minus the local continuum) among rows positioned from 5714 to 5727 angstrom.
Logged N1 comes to 5723.23 angstrom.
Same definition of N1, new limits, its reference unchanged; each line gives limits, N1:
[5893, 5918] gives 5897.14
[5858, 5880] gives 5859.24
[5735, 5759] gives 5741.71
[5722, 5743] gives 5731.14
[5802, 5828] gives 5808.20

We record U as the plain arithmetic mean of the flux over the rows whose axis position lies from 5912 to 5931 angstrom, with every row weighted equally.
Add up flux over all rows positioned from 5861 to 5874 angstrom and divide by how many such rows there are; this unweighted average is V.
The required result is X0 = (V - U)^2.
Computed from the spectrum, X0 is 0.000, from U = 0.58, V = 0.60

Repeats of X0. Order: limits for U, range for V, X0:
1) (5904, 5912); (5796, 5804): 0.004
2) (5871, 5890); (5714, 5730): 0.001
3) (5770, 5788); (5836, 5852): 0.005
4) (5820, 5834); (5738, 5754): 0.000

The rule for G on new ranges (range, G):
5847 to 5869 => 0.25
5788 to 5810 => 0.00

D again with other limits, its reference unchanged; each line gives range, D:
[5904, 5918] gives -0.34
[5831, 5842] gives -0.25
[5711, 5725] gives -0.28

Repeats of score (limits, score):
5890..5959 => 13.5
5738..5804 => 14.0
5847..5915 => 13.9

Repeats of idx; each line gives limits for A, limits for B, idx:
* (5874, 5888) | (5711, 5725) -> 0.874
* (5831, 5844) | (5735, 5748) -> 0.984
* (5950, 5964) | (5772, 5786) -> 0.938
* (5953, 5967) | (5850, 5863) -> 0.878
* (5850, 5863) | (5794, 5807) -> 0.947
